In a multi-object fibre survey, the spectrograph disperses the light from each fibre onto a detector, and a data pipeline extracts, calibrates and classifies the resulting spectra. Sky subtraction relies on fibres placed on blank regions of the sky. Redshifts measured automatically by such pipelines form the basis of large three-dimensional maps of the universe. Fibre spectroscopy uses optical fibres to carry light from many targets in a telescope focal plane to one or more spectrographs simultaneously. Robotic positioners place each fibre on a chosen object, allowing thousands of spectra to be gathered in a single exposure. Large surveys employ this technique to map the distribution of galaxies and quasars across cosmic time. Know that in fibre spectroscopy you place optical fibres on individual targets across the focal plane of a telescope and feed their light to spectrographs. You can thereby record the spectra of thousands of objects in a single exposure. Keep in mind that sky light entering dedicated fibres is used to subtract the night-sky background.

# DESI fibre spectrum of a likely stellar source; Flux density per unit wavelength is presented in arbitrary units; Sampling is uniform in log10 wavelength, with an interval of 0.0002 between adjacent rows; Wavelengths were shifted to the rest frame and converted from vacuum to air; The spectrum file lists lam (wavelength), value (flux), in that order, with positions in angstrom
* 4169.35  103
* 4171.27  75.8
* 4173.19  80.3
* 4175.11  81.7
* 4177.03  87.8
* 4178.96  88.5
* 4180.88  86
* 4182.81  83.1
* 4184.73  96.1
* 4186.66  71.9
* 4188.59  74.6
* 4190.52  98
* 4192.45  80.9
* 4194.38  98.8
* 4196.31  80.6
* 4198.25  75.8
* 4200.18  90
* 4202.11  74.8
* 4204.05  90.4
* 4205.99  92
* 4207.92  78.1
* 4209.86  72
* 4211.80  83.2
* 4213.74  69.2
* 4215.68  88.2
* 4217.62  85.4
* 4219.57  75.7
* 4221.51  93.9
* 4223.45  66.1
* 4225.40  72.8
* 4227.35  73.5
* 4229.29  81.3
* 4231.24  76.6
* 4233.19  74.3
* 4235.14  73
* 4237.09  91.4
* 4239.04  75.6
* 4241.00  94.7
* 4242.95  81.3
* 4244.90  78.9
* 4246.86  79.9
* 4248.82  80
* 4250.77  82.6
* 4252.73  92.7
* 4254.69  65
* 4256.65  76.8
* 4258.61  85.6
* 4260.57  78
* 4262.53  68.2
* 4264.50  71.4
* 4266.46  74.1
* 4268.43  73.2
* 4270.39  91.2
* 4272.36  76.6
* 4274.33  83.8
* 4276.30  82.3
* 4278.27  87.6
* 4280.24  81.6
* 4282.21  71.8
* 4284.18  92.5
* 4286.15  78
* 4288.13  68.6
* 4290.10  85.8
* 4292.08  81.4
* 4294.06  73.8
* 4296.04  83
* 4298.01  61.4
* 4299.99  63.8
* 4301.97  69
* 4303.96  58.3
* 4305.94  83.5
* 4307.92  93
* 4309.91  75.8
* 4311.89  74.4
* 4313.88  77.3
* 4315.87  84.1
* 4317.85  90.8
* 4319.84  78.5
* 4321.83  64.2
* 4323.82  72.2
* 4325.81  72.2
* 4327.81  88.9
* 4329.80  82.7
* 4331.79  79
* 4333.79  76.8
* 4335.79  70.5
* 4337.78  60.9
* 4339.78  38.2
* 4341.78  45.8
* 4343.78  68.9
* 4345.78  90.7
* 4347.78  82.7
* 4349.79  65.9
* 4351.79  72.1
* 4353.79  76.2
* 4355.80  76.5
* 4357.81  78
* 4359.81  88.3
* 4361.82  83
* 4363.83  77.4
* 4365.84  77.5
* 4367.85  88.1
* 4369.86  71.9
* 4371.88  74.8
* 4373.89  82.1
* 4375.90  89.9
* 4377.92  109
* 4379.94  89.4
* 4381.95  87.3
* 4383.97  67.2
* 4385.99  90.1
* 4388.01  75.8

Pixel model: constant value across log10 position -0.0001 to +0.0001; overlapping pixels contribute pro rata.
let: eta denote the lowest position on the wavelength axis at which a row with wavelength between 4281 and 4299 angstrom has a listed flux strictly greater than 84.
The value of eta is 4284.18 angstrom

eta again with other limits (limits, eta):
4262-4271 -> 4270.39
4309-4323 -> 4315.87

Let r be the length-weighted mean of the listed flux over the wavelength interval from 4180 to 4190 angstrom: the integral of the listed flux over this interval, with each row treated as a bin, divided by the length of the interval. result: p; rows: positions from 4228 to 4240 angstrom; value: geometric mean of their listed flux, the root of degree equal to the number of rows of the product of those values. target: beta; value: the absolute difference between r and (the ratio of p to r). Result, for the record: 82.0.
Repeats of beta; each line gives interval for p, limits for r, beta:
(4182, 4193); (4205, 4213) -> 80.0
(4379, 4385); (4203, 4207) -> 89.8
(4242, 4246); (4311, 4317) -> 78.0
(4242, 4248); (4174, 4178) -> 83.6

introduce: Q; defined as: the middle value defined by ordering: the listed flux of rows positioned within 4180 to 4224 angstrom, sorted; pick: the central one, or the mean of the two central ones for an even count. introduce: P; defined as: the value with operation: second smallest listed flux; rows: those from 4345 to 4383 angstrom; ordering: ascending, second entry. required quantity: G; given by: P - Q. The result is -11.2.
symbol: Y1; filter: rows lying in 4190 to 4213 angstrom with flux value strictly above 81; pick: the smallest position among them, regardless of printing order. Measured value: 4190.52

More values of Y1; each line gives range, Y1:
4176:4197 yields 4177.03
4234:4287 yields 4237.09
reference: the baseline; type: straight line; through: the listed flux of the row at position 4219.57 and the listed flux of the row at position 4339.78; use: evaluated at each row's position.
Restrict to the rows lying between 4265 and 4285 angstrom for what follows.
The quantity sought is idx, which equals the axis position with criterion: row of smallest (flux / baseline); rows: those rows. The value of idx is 4268.43 angstrom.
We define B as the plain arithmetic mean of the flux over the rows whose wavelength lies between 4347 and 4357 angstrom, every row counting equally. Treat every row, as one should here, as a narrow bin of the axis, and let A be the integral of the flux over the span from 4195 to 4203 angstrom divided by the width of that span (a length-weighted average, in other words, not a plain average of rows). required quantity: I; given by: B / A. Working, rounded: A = 81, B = 75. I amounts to 0.92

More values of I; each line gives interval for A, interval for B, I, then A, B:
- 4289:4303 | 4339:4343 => 0.57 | 74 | 42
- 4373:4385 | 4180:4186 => 1.01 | 88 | 88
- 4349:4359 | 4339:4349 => 0.88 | 74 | 65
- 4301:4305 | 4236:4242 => 1.37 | 64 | 87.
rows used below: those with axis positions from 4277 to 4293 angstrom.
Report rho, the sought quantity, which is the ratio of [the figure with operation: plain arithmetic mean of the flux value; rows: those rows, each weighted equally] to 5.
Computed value 16.2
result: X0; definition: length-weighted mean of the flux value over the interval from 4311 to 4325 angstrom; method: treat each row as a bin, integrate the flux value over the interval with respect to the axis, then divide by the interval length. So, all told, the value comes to 77.3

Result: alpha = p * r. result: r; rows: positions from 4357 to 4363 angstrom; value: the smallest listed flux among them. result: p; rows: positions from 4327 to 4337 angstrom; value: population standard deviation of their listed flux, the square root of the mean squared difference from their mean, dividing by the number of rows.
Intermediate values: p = 6.1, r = 78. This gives 477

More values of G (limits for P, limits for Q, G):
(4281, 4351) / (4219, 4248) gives -30.8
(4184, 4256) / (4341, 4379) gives -11.4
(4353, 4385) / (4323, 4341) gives -0.3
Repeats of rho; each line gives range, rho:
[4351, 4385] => 16.3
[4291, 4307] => 14.4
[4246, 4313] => 15.6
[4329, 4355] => 14.0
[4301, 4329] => 15.5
